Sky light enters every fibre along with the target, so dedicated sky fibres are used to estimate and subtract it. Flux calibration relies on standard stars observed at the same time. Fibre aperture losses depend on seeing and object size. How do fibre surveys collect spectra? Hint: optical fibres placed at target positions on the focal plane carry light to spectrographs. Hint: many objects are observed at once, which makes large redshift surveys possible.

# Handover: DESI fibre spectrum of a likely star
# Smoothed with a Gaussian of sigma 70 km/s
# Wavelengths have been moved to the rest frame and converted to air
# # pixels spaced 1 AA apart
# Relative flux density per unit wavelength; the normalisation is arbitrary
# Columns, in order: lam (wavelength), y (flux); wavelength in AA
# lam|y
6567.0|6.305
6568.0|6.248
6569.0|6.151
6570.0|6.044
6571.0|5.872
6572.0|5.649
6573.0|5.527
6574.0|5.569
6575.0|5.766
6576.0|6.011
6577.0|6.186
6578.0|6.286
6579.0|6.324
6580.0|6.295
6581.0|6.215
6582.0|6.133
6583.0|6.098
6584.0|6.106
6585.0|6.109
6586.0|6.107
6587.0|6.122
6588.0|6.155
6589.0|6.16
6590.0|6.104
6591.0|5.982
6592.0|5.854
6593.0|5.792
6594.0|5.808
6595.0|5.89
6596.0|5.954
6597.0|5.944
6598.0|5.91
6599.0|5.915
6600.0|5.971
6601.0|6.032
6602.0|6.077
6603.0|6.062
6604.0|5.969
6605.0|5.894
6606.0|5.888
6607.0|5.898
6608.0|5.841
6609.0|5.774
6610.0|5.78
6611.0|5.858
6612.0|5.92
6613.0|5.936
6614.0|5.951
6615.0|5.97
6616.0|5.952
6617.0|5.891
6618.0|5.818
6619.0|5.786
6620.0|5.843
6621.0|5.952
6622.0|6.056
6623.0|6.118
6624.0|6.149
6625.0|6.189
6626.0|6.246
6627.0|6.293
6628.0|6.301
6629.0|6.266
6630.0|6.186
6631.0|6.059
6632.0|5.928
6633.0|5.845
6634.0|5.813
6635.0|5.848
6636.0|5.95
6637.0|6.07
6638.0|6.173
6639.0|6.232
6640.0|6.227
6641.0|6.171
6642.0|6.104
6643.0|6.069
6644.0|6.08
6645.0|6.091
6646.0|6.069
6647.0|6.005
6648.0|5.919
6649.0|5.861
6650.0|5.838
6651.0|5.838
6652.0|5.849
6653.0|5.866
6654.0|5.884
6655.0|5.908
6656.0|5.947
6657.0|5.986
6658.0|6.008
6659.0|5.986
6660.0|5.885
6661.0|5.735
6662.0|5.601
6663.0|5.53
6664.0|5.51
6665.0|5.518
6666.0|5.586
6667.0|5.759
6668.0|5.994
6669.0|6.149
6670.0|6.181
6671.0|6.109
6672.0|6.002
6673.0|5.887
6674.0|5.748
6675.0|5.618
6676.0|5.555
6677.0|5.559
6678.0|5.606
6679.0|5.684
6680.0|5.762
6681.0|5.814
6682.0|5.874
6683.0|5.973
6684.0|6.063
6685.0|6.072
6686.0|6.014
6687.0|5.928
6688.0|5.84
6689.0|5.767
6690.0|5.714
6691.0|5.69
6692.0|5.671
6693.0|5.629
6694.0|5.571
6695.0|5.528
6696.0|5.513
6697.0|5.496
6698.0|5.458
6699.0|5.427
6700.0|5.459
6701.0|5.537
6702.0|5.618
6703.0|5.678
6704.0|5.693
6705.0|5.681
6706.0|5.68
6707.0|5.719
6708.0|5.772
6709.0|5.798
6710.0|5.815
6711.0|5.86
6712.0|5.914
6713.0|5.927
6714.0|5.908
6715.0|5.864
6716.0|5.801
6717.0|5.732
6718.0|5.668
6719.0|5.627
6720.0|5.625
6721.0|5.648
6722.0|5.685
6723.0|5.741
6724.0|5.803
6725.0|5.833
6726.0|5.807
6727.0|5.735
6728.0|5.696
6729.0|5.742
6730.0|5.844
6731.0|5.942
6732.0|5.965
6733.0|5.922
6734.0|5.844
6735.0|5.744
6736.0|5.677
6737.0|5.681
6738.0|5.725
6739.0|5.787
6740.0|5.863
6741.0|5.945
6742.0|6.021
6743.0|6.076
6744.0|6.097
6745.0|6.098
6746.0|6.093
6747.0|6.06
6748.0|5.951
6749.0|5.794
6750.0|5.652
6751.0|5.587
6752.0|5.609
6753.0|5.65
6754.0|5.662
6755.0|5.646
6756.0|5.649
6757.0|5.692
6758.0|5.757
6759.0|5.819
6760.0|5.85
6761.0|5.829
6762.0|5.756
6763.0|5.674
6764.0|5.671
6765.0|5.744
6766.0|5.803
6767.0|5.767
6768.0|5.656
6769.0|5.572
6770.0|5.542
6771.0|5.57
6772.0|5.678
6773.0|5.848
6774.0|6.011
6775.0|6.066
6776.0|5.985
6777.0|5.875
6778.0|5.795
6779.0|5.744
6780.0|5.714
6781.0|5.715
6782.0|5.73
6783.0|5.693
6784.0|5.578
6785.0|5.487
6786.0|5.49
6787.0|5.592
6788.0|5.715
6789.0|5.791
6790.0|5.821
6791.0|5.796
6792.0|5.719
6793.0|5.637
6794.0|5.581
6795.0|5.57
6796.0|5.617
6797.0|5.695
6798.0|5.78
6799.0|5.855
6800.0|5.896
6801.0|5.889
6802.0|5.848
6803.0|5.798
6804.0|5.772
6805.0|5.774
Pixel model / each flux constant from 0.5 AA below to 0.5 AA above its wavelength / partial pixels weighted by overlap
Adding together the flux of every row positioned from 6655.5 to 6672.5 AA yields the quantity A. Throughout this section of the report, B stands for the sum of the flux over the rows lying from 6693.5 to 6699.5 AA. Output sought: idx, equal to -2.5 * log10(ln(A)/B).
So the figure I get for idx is 2.1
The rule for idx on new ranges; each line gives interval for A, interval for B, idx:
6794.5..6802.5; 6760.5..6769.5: 2.8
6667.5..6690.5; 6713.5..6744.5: 3.9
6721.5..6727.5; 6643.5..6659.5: 3.6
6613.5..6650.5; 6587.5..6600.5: 2.9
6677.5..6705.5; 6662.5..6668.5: 2.1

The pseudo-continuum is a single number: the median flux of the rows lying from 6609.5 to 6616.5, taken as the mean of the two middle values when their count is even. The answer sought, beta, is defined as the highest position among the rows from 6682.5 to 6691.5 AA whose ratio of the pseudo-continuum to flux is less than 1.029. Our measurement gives 6688.0 AA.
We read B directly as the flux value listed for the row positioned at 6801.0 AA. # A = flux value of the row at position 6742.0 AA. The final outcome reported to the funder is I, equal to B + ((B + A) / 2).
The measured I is 11.8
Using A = 6.021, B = 5.889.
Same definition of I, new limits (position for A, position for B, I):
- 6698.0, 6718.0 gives 11.2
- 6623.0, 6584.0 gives 12.2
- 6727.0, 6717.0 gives 11.5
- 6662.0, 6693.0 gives 11.2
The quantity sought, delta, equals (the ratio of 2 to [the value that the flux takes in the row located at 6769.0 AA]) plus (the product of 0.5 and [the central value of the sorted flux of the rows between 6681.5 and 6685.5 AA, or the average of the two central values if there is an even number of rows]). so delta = 3.37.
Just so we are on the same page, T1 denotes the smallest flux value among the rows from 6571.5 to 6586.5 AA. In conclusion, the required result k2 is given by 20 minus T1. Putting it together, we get 14.5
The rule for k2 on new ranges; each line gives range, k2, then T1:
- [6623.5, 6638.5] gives 14.2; 5.813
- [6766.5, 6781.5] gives 14.5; 5.542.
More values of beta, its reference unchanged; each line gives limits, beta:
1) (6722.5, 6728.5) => 6726.0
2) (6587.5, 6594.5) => 6594.0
